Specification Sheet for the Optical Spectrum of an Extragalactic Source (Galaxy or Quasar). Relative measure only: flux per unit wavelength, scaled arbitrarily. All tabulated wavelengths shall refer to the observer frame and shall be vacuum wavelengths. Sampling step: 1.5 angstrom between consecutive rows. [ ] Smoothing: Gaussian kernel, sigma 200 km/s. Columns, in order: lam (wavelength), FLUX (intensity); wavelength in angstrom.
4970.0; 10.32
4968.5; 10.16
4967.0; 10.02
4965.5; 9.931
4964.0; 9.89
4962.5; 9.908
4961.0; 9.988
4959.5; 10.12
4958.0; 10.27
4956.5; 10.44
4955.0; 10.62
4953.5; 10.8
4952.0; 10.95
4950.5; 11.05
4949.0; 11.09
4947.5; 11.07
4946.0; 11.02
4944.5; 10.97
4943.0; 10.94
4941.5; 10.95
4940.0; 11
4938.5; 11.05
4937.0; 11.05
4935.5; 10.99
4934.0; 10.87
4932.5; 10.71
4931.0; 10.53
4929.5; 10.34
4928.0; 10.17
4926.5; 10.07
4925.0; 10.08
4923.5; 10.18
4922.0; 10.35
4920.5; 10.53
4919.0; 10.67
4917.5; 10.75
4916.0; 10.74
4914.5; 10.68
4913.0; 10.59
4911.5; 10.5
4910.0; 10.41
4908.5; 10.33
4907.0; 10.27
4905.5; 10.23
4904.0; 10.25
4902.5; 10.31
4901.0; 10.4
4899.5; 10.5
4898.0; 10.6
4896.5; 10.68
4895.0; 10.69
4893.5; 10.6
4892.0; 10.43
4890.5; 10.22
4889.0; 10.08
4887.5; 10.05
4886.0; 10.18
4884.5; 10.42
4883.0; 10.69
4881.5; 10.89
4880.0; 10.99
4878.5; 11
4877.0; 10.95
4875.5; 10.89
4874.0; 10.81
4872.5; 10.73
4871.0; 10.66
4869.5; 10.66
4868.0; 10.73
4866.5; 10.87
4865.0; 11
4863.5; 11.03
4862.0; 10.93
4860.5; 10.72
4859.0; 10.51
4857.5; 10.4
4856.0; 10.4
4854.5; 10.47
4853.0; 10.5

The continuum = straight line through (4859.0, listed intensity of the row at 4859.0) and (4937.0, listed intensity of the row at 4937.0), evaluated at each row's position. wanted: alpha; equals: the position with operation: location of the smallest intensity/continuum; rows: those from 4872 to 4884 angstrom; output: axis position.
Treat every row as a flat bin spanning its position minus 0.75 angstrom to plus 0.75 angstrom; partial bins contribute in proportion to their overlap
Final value 4883.0 angstrom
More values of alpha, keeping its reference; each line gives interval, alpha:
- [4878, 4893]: 4887.5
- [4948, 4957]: 4956.5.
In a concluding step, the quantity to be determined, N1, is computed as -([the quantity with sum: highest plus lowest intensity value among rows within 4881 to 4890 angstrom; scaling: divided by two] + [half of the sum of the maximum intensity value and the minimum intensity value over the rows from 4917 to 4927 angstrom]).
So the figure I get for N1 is -20.9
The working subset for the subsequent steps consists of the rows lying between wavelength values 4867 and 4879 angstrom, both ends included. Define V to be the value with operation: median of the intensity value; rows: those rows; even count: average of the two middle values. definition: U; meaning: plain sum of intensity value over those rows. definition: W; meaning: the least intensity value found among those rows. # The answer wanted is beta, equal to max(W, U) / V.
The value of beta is 8.03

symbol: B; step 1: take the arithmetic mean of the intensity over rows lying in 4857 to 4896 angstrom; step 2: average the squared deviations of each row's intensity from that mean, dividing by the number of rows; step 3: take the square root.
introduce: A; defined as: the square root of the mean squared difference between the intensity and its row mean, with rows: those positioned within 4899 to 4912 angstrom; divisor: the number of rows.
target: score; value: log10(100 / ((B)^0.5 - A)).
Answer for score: 2.36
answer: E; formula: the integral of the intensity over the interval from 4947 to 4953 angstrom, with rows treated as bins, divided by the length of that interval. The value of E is 11.0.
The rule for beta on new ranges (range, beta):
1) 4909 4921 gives 7.98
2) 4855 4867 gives 7.95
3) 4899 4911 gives 8.01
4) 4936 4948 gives 8.00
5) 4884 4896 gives 8.01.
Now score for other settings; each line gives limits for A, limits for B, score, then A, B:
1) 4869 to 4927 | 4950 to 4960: 2.52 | 0.27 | 0.32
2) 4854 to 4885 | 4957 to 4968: 2.83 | 0.21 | 0.13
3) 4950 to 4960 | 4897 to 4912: 3.71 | 0.32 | 0.12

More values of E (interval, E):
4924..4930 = 10.2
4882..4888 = 10.4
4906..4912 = 10.4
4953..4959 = 10.5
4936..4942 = 11.0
